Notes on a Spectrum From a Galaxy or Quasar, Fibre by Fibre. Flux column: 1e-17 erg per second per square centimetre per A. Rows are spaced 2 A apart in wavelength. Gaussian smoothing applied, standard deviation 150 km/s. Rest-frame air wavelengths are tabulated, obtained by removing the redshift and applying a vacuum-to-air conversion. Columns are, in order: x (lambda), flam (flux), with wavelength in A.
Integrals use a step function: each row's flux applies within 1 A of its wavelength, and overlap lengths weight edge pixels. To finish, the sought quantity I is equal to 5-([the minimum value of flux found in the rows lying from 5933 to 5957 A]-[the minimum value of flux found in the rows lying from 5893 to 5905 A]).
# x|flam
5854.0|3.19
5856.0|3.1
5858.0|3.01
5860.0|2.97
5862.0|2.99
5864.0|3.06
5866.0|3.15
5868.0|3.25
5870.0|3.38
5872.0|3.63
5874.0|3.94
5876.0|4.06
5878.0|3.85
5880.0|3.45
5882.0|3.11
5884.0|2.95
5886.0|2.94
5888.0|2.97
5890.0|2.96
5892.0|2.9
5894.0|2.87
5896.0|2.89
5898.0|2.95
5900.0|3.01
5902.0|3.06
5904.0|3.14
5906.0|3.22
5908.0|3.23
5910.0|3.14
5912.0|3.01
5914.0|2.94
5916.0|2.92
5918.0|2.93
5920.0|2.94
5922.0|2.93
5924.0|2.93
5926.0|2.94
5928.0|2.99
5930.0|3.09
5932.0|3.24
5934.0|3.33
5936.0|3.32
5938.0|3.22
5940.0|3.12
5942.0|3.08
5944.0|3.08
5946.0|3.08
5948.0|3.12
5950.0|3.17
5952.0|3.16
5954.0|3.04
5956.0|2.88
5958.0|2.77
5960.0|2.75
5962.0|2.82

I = 4.99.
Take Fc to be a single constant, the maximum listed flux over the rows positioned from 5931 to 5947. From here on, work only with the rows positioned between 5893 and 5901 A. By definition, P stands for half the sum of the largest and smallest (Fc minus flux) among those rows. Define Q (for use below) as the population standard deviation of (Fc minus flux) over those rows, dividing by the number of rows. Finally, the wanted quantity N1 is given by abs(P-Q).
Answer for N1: 0.34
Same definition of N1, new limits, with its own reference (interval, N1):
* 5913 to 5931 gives 0.27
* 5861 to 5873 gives 0.19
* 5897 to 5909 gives 0.14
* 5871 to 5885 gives 0.57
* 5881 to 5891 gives 0.24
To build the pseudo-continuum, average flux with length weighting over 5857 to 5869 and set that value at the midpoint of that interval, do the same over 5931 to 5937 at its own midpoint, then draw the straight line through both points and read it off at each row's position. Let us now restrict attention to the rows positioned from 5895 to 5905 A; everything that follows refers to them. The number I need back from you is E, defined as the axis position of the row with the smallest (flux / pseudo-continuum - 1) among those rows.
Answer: 5896.0 A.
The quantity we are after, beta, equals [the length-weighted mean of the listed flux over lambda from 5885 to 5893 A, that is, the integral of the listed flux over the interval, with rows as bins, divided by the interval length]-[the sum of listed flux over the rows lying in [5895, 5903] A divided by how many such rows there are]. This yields 0.0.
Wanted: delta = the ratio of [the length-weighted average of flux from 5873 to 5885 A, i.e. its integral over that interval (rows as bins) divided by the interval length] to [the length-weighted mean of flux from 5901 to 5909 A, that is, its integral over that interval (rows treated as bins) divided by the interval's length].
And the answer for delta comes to 1.13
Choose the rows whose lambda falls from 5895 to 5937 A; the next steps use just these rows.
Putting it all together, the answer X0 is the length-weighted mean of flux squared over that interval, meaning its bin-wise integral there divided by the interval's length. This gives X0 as 9.4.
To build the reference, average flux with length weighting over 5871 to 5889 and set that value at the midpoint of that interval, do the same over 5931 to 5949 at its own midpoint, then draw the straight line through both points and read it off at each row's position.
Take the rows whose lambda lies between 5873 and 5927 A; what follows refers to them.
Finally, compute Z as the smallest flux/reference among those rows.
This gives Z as 0.851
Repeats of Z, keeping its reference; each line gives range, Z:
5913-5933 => 0.890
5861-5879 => 0.852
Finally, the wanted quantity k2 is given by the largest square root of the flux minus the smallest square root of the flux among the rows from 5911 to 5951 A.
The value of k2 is 0.116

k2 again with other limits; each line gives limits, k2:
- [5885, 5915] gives 0.103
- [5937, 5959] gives 0.130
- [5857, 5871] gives 0.115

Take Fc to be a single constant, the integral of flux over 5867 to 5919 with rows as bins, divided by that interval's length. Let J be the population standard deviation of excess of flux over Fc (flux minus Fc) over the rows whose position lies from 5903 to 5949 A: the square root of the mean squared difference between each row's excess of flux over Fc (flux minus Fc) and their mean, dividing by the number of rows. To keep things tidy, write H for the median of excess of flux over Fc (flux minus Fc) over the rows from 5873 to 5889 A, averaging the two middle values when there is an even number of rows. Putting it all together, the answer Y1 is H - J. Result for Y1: -0.03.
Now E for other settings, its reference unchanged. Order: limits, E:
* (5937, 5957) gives 5956.0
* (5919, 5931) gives 5924.0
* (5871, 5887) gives 5886.0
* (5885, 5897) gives 5894.0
